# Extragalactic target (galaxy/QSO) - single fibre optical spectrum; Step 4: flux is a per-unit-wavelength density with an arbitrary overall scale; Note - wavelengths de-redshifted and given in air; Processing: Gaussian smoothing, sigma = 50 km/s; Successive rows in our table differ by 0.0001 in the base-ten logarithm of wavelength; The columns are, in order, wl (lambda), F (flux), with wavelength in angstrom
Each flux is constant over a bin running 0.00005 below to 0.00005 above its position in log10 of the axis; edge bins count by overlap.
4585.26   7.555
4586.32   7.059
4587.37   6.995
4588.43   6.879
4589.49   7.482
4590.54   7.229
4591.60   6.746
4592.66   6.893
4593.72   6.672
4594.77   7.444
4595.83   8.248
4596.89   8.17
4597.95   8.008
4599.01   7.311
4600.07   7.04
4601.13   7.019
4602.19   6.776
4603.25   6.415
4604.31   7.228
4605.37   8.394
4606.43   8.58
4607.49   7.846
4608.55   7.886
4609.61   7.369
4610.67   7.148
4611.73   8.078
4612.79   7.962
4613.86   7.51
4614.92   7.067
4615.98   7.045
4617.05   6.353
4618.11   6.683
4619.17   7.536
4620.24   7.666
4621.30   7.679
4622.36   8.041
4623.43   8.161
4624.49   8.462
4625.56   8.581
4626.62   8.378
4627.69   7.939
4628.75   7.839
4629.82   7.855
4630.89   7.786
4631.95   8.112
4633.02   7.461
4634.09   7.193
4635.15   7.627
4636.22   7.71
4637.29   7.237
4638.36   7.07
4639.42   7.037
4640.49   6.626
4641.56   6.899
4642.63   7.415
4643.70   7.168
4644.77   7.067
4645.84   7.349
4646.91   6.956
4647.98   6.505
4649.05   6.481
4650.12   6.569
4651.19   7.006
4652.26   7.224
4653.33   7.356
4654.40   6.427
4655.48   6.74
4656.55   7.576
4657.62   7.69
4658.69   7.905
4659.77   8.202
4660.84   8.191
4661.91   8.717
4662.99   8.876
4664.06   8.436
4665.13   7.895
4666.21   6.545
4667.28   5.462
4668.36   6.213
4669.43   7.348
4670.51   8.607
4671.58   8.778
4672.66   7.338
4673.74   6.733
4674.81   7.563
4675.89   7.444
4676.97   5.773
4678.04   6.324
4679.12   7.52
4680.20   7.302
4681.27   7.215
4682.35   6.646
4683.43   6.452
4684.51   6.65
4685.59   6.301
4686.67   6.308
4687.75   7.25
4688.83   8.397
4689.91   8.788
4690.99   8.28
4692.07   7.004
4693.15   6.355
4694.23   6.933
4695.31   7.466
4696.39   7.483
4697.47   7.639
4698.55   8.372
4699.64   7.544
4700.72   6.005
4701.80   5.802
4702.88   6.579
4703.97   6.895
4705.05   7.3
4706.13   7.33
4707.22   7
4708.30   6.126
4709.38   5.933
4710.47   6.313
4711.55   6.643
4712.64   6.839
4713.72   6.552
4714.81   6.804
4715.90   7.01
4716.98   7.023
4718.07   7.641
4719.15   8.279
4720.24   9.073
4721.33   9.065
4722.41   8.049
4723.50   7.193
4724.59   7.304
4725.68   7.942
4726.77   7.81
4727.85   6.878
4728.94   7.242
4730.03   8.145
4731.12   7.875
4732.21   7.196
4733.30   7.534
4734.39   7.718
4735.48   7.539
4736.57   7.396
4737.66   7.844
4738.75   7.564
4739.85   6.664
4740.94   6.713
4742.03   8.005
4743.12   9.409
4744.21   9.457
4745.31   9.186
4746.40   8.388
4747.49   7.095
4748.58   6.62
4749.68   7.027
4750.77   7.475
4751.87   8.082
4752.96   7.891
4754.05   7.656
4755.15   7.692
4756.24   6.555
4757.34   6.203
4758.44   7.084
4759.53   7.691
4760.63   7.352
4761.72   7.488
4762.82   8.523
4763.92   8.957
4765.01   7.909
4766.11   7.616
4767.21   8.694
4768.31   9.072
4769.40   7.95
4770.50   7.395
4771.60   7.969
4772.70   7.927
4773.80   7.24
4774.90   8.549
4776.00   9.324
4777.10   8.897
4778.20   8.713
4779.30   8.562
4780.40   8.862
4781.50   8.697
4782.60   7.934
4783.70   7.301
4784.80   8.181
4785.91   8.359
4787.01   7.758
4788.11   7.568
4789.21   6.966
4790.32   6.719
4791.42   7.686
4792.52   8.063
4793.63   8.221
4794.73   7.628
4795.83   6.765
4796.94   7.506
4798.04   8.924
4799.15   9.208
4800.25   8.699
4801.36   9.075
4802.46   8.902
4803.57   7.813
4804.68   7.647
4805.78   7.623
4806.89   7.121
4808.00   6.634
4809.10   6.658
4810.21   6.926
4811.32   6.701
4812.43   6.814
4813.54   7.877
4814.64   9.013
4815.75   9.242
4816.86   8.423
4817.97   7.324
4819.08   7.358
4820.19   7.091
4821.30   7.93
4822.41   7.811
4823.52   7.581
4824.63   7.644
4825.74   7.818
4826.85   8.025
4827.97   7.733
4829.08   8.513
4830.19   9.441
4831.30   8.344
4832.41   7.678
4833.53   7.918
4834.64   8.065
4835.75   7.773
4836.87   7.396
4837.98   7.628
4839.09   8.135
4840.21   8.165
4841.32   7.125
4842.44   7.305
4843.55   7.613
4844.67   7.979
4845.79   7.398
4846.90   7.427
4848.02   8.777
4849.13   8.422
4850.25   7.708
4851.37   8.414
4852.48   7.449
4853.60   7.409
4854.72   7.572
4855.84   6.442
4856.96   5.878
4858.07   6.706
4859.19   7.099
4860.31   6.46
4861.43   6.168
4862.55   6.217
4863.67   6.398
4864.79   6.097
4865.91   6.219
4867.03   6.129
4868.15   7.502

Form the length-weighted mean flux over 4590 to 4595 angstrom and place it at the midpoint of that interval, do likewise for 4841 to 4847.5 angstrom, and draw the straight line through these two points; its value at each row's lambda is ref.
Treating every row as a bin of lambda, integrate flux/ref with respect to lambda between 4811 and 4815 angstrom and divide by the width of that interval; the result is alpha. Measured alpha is 1.02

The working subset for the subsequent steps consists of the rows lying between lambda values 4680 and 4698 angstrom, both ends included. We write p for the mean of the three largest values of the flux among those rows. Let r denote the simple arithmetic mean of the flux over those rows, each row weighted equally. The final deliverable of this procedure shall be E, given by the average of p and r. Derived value 7.8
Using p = 8.5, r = 7.2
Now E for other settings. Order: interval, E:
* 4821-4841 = 8.4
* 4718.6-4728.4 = 8.4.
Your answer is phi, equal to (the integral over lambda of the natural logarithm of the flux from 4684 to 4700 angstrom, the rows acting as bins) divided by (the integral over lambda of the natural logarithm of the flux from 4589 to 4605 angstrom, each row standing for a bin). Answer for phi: 1.01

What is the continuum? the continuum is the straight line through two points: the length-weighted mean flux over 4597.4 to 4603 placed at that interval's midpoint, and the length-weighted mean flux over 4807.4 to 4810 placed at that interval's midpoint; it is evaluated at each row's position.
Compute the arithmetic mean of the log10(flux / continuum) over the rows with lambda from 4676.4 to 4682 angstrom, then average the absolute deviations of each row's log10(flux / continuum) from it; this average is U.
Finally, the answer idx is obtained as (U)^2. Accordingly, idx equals 0.0017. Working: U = 0.041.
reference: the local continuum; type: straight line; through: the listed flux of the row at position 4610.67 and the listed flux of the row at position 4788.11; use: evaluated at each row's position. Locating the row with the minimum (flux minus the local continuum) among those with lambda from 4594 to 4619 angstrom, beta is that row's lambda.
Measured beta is 4617.05 angstrom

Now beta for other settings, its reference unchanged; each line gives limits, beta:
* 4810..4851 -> 4811.32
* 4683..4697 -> 4685.59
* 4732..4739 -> 4732.21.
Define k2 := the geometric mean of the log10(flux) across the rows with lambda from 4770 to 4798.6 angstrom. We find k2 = 0.900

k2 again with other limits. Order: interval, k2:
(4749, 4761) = 0.864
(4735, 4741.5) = 0.861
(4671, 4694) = 0.851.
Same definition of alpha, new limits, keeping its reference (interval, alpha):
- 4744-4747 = 1.22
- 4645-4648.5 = 0.98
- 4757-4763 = 1.01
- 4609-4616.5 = 1.06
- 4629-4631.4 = 1.10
